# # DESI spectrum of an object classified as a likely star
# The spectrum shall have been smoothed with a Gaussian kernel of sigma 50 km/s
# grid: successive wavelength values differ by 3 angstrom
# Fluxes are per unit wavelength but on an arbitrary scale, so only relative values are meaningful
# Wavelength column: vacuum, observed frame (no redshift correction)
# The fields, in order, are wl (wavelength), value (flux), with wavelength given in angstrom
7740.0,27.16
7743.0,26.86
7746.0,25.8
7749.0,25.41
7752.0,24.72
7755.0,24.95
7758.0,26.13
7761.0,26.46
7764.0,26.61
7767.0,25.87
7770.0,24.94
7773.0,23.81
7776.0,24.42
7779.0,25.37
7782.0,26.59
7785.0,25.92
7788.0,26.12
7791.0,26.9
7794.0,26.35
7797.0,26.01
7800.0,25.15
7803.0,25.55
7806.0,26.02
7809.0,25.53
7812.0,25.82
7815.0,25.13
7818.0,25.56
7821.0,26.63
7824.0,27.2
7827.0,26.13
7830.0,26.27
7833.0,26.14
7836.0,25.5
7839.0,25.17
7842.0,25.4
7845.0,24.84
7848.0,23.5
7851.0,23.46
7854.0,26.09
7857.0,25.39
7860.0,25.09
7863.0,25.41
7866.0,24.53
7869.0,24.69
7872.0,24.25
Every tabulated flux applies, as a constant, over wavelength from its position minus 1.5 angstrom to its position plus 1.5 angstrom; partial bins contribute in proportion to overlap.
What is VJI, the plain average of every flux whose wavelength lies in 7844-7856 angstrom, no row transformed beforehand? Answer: 24.5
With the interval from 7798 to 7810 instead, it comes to 25.6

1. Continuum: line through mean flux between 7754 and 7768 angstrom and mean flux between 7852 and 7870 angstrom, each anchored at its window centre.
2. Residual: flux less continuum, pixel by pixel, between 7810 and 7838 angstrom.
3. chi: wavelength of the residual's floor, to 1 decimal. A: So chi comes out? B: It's 7815.0 angstrom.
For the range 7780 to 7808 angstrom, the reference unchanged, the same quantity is 7800.0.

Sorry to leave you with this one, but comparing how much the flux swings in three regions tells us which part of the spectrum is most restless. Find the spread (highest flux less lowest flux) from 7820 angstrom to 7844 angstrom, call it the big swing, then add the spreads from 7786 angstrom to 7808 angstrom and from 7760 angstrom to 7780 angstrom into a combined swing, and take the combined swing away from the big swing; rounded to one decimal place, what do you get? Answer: -2.5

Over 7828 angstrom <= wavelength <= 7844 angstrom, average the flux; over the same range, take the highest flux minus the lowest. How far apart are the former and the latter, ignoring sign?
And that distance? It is 24.6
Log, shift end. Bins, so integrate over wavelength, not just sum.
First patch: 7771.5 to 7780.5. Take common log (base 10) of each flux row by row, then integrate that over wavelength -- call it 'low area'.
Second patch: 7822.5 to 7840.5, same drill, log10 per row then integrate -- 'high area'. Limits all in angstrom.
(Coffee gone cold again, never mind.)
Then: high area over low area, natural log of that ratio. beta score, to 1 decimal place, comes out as 0.7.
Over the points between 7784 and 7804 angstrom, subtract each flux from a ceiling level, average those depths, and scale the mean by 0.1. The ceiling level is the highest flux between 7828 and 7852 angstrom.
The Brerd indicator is 0.03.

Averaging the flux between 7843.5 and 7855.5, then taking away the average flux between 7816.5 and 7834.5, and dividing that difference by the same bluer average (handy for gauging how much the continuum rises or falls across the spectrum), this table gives -0.070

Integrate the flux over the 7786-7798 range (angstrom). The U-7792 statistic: 316.1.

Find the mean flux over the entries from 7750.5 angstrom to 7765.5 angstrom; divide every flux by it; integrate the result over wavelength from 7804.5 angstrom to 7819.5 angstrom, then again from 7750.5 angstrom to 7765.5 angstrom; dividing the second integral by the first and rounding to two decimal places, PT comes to 1.01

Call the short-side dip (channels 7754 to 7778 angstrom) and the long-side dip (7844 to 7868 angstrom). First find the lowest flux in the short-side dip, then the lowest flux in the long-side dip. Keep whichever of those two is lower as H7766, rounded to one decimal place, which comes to 23.5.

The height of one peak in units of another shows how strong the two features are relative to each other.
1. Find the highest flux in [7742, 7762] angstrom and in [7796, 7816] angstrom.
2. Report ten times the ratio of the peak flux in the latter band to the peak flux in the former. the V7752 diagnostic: 9.7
